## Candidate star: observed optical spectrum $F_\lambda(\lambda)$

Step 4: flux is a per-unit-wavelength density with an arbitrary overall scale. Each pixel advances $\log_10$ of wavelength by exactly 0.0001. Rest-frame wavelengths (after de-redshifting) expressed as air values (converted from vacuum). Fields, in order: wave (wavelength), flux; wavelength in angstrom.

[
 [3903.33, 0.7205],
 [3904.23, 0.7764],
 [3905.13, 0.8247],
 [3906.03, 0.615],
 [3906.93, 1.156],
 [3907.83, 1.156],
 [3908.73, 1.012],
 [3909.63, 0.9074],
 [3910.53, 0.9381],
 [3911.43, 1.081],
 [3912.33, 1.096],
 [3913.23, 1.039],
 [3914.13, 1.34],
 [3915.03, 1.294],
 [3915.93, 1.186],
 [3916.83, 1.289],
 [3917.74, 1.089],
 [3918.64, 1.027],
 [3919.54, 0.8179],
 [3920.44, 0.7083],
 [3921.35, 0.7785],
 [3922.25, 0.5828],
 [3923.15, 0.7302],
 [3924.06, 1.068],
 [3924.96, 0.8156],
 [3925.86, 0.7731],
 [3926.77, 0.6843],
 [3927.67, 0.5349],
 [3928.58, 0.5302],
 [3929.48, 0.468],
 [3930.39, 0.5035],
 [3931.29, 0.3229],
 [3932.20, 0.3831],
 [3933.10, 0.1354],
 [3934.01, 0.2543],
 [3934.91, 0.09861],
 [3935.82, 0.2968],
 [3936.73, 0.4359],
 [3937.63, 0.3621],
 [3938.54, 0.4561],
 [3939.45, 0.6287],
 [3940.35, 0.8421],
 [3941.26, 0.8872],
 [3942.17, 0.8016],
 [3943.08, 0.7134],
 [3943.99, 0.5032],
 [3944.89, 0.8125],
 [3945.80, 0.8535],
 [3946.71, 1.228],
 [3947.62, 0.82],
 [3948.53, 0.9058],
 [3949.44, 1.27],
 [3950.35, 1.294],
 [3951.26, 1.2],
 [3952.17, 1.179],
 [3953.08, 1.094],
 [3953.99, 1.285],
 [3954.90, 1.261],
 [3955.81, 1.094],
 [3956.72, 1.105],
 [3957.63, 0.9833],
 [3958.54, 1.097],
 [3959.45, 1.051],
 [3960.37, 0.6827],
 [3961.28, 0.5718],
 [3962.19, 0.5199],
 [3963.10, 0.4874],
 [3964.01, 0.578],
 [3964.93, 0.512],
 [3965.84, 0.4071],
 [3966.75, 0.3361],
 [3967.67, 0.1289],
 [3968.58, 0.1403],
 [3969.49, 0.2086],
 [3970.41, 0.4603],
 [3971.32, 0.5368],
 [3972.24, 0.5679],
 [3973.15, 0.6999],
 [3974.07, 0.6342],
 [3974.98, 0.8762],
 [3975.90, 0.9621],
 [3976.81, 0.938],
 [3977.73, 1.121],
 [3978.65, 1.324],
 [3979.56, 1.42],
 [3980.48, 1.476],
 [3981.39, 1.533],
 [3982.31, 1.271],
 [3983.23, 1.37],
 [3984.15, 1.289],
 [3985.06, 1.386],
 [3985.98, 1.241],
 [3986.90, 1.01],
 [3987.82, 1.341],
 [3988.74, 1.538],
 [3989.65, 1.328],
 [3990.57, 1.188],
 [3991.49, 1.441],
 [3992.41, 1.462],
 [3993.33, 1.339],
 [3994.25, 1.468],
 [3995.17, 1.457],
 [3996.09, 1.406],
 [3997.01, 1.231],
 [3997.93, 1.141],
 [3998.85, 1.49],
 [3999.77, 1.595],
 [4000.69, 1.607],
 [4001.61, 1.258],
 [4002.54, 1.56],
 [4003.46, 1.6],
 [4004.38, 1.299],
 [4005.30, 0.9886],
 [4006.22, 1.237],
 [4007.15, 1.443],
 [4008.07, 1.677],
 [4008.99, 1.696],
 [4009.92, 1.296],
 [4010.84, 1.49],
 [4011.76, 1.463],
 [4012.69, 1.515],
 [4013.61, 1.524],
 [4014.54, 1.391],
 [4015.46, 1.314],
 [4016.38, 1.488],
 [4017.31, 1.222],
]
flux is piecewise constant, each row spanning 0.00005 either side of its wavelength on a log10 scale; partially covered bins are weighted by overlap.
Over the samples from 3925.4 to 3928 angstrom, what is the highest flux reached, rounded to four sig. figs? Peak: 0.7731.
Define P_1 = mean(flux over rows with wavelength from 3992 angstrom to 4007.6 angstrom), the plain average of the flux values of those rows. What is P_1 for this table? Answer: 1.39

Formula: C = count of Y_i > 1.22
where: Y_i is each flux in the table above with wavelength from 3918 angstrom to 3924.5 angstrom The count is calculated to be 0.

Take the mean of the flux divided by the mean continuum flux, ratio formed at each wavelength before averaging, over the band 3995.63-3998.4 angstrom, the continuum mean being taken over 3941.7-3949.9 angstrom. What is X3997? 1.4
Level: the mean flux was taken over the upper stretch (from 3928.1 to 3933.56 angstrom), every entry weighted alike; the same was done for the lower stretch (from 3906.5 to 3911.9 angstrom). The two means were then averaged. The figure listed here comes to 0.72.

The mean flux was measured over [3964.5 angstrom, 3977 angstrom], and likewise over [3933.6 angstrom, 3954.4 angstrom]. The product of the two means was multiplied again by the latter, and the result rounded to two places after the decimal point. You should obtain 0.33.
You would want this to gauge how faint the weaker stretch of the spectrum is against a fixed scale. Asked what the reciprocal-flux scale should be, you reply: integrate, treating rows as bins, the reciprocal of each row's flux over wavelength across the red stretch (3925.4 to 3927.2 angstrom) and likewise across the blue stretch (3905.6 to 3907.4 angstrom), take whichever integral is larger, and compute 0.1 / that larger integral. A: 0.040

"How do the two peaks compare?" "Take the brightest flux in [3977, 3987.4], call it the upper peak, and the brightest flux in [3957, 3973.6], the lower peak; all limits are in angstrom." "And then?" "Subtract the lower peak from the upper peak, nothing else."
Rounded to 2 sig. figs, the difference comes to 0.44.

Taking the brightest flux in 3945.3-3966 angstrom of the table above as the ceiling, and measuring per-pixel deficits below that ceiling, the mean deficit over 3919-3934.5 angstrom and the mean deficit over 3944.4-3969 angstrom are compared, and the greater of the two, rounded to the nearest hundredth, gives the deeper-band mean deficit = 0.70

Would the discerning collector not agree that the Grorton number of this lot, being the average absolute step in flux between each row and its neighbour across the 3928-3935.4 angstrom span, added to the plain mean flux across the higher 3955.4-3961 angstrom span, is 1.1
